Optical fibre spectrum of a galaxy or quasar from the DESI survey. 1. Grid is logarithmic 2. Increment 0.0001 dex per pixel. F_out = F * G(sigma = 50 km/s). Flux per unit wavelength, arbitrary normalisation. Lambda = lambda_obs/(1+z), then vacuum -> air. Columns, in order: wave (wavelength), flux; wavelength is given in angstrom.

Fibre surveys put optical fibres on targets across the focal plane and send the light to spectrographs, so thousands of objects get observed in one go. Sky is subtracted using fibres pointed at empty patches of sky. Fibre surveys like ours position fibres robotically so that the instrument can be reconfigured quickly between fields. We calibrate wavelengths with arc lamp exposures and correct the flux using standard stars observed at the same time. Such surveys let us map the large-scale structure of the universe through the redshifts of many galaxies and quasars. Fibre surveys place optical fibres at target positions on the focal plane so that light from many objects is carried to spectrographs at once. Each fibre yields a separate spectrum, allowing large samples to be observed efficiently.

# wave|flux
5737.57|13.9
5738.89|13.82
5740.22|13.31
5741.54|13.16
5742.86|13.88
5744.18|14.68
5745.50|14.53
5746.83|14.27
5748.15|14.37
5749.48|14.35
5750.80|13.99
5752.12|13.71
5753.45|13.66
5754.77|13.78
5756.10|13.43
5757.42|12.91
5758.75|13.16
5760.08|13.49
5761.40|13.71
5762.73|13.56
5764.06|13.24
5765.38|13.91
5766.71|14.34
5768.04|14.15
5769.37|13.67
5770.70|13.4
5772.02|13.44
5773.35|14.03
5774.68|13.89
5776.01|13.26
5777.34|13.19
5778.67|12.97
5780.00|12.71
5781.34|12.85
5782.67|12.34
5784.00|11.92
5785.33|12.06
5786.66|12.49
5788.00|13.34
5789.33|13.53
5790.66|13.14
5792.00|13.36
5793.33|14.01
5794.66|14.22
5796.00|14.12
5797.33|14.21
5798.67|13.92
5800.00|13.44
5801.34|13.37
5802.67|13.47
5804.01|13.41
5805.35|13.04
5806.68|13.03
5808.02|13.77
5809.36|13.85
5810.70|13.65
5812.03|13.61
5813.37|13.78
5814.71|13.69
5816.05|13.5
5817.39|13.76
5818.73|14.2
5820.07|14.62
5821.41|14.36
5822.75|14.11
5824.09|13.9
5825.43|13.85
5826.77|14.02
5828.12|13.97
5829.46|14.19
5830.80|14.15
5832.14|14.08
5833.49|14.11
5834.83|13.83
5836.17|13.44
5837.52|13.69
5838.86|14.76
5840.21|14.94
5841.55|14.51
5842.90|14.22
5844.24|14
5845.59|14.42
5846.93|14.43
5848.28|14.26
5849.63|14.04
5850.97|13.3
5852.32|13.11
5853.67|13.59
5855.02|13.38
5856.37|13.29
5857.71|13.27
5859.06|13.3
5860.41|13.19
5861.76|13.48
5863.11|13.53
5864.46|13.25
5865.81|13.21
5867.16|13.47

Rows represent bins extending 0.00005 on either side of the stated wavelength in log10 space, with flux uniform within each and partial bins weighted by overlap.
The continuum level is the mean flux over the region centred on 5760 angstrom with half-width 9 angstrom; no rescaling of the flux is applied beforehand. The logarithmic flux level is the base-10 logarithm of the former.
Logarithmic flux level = 1.134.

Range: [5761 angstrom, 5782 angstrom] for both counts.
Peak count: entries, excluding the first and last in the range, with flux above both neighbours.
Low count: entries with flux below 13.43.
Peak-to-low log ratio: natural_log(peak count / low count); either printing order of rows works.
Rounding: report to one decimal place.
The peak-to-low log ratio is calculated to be -1.3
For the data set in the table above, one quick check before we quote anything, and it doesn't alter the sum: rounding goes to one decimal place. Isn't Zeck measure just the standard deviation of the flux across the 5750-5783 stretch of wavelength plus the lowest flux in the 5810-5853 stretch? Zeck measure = 13.6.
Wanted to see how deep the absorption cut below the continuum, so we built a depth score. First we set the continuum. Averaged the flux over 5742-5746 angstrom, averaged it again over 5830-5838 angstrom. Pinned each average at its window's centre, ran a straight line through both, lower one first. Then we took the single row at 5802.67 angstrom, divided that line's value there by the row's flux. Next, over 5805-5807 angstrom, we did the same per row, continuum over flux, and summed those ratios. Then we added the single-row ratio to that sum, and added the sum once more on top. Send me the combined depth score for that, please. 5.3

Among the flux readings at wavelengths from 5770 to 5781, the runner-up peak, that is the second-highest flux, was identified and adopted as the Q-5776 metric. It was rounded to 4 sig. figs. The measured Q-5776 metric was 13.89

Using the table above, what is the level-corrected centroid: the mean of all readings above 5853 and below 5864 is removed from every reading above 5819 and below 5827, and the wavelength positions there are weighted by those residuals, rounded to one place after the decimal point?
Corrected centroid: 5822.7 angstrom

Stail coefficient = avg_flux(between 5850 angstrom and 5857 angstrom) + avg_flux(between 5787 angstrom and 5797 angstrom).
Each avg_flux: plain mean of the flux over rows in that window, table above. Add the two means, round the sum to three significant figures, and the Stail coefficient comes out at 27.0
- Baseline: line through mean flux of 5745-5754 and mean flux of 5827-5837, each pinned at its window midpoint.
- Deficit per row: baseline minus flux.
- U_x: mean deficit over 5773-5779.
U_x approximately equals 0.6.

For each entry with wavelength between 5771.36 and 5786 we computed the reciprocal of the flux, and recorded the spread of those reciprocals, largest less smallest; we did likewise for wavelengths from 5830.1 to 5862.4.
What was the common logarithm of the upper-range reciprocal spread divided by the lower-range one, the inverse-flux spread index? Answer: -0.13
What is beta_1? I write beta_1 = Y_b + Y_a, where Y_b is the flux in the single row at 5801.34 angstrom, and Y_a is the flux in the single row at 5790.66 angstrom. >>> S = 26.5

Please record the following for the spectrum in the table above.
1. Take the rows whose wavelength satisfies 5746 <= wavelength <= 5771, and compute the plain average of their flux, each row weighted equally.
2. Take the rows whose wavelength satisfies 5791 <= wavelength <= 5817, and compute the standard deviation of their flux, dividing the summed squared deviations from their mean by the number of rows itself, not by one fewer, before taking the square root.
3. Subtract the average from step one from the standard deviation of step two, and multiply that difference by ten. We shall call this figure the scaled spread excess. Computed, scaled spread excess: -134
